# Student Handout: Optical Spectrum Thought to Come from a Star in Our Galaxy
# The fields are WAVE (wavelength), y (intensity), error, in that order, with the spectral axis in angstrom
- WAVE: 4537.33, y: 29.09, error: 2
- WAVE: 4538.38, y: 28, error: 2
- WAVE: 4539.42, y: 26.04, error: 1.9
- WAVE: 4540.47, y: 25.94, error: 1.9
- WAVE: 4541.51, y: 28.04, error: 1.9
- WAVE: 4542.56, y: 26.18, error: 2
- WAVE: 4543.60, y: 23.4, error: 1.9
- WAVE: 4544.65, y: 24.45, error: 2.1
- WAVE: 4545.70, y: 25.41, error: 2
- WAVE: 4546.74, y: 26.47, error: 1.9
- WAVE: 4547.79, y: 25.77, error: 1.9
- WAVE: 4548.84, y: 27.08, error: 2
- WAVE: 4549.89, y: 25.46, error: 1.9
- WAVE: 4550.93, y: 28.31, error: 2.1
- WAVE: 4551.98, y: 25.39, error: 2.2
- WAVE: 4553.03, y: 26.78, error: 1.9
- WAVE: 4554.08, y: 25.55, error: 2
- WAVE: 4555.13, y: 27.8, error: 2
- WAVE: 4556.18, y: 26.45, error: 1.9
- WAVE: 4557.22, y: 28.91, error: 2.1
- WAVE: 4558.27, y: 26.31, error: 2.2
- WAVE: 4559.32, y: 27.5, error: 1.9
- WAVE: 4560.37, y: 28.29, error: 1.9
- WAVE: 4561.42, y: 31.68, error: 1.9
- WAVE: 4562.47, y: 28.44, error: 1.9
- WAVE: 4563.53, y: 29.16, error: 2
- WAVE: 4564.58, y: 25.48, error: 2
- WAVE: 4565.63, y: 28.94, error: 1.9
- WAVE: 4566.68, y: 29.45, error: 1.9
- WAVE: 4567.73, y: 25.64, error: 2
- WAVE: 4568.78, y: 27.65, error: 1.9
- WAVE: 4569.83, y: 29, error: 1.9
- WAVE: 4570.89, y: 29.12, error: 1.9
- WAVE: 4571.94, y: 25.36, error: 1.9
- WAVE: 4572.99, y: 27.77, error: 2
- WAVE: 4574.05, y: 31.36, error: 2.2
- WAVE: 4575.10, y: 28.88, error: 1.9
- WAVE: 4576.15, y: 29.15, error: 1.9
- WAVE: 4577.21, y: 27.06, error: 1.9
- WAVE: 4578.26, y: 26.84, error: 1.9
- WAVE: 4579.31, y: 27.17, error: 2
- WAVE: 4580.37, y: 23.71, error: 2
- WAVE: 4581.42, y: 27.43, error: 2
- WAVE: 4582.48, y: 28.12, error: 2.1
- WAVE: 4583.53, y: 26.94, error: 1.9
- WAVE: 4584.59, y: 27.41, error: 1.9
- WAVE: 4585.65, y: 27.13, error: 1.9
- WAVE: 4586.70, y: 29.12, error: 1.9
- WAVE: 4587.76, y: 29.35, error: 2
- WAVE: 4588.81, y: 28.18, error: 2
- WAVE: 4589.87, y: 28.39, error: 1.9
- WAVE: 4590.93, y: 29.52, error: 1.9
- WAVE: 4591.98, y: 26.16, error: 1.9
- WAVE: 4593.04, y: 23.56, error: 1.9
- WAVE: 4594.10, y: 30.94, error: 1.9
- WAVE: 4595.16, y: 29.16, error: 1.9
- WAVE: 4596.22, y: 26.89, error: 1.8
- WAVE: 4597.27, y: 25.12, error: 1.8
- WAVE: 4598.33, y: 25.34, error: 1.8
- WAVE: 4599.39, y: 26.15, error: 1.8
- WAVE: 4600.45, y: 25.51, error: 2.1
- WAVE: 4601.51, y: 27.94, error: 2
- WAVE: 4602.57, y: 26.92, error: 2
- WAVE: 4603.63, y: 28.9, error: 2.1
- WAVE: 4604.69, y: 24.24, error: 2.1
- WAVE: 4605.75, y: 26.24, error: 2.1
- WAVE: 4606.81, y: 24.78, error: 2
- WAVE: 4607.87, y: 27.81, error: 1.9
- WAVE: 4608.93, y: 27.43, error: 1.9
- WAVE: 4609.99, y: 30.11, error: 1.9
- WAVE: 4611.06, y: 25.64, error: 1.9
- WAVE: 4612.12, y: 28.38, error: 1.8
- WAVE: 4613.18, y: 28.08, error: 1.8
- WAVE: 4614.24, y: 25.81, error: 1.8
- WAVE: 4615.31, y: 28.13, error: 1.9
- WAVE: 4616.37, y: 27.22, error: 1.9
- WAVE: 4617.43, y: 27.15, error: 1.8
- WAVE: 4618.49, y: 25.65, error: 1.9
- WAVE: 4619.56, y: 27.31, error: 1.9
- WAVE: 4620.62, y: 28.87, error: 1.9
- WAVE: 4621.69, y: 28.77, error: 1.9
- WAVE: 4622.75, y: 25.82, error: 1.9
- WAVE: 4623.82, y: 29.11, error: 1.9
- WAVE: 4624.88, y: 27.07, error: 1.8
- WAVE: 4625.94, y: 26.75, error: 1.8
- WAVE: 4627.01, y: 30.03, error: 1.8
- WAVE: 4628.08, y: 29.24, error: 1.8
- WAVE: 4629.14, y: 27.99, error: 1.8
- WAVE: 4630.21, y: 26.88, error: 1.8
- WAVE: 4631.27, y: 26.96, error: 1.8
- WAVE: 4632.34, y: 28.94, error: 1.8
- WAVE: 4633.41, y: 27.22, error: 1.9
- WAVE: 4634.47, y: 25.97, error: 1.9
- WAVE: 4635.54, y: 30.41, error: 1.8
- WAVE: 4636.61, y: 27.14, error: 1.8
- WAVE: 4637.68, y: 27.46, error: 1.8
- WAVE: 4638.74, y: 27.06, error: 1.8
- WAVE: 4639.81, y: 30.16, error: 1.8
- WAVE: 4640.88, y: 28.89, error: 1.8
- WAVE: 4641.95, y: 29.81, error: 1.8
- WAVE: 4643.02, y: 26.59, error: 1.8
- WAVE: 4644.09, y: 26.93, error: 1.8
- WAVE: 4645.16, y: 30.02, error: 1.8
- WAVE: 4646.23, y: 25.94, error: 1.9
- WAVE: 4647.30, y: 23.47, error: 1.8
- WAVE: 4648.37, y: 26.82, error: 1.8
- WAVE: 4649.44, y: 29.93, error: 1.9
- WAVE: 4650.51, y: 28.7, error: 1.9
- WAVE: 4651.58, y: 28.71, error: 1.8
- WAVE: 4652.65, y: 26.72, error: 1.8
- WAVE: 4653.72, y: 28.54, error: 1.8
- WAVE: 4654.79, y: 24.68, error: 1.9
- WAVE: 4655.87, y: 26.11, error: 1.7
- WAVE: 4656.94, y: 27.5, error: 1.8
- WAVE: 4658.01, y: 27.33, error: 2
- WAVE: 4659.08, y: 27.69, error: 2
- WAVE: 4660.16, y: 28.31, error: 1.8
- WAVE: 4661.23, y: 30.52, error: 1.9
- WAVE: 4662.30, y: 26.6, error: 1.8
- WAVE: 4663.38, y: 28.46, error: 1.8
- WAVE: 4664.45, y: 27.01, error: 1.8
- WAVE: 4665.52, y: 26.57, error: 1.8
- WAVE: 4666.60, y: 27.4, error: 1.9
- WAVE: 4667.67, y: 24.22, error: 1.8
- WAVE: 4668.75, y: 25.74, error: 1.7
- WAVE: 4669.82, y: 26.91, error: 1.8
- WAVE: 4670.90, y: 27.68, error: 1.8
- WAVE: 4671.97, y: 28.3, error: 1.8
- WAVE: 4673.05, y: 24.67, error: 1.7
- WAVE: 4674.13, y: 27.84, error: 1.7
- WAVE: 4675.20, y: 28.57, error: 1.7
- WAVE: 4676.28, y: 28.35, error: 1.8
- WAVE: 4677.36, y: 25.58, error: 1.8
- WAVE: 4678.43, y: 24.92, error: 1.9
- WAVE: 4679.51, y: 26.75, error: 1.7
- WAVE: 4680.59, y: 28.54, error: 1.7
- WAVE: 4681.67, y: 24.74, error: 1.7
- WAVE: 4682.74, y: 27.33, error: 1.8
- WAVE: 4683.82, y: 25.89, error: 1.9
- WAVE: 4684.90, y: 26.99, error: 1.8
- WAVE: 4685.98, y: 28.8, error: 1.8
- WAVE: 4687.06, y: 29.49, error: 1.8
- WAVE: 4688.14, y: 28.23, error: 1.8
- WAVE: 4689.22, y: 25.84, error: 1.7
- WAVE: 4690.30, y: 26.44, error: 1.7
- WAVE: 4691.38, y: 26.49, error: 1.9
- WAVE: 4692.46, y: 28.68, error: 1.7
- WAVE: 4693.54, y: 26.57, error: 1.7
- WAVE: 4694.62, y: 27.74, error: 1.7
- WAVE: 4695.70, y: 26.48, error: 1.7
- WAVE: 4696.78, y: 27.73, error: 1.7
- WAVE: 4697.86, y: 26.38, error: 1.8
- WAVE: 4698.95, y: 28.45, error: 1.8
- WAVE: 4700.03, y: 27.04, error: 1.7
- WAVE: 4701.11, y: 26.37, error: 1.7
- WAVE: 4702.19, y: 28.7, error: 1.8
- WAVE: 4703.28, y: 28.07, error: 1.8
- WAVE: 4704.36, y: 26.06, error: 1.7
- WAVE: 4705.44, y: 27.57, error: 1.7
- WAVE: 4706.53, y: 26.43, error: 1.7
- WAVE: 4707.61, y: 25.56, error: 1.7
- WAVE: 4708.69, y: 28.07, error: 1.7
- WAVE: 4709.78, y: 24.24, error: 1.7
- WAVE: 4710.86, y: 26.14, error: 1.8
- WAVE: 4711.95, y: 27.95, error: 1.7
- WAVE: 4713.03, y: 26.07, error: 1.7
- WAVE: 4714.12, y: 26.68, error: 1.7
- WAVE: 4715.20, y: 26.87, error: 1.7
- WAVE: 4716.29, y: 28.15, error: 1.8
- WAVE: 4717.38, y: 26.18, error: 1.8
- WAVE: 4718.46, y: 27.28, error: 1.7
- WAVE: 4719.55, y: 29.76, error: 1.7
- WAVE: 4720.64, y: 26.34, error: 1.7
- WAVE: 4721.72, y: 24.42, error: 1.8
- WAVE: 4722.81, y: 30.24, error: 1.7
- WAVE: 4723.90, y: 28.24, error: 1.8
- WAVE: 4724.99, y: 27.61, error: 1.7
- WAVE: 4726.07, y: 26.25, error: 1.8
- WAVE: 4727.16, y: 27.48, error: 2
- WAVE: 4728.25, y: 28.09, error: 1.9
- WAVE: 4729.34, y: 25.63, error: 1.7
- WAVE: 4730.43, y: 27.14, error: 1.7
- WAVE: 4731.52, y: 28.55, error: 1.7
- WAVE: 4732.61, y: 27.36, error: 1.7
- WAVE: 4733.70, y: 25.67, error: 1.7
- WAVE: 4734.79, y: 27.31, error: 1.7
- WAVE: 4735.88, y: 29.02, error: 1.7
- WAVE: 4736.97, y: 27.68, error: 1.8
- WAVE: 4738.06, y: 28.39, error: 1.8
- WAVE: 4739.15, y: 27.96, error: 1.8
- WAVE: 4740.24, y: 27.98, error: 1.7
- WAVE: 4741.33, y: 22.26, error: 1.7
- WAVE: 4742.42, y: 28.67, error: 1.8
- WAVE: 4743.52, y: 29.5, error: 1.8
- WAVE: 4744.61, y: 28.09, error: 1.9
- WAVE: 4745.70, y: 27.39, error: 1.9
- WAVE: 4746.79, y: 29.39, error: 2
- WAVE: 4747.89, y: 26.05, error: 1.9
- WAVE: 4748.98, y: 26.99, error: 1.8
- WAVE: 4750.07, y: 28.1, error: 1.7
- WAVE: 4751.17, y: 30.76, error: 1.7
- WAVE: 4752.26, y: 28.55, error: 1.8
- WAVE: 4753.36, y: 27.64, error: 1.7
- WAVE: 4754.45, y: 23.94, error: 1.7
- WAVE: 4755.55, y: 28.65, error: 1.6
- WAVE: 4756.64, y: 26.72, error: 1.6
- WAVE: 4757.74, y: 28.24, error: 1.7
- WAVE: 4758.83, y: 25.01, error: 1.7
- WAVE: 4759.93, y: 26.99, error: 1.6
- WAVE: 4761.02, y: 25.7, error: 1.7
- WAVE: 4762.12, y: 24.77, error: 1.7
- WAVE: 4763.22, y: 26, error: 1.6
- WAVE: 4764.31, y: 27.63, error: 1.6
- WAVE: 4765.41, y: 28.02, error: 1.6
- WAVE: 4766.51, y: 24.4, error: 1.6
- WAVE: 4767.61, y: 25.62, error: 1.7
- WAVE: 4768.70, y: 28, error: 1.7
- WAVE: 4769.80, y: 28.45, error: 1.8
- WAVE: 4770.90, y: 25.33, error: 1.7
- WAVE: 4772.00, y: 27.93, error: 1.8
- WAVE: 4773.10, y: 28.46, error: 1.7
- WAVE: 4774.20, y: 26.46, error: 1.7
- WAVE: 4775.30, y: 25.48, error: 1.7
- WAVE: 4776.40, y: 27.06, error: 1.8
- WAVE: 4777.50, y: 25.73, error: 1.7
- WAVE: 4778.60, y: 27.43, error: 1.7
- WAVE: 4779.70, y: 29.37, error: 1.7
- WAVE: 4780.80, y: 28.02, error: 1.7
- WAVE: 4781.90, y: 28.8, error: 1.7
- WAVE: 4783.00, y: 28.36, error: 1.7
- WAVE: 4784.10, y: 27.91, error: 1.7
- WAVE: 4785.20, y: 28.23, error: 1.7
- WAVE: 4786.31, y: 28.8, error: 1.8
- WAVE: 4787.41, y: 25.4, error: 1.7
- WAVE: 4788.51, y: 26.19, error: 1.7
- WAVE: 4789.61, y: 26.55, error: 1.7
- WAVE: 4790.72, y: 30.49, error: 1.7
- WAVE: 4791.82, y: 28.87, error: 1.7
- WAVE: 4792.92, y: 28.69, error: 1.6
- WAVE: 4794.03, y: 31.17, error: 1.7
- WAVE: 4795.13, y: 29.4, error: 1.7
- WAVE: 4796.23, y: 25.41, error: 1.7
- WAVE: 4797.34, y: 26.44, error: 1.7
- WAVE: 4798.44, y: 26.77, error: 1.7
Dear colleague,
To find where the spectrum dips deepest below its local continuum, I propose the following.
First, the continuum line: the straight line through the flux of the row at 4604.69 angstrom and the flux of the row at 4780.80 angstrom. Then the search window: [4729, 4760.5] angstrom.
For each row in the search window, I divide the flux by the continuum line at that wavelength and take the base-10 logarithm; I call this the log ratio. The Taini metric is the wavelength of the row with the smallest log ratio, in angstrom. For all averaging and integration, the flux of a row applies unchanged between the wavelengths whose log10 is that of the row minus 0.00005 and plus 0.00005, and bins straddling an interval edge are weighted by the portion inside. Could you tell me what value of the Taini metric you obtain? 4741.33 angstrom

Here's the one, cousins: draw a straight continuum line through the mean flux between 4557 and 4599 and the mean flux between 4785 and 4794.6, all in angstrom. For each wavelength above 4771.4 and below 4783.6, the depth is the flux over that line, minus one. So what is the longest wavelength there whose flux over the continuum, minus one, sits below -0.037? 4777.50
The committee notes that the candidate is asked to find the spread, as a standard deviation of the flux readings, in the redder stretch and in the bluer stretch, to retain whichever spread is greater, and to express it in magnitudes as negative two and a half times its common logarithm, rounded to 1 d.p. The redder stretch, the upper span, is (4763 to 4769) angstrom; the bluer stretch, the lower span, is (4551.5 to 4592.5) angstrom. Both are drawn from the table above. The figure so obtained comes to -0.5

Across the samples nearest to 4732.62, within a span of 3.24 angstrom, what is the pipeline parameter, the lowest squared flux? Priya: 659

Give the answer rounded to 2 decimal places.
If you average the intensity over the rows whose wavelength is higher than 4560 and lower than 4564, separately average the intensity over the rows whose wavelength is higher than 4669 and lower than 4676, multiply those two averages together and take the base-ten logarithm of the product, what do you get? 2.90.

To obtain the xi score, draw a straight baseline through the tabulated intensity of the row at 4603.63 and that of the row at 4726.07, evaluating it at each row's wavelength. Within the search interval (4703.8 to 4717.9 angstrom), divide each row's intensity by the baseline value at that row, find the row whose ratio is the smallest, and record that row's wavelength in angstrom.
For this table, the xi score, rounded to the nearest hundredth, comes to 4709.78 angstrom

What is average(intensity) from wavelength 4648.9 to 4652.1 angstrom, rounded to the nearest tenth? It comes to 29.1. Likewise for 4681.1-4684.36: 26.0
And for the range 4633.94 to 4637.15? 27.8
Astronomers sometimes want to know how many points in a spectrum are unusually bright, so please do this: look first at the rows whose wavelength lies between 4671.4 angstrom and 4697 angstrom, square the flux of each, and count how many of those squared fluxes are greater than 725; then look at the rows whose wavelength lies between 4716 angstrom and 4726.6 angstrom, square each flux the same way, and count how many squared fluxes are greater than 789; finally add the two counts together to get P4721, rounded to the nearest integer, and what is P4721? 17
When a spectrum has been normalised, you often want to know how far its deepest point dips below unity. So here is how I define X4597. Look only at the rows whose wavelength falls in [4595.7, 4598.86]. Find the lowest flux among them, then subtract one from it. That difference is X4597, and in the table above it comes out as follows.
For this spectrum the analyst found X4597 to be 24.1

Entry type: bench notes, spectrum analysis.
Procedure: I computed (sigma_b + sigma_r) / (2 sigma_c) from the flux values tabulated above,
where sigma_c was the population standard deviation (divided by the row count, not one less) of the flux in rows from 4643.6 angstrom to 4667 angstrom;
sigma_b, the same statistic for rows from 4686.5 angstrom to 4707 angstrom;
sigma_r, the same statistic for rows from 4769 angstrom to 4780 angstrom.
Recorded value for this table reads 0.7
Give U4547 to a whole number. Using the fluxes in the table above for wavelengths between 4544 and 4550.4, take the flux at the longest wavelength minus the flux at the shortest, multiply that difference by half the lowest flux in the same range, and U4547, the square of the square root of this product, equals 12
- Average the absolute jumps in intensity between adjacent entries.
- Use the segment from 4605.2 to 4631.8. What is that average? 1.69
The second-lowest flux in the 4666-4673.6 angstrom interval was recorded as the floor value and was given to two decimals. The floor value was 24.67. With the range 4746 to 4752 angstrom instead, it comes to 26.99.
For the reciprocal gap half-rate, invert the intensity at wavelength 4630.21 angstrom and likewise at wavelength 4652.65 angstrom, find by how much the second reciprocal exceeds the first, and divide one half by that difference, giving 2244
